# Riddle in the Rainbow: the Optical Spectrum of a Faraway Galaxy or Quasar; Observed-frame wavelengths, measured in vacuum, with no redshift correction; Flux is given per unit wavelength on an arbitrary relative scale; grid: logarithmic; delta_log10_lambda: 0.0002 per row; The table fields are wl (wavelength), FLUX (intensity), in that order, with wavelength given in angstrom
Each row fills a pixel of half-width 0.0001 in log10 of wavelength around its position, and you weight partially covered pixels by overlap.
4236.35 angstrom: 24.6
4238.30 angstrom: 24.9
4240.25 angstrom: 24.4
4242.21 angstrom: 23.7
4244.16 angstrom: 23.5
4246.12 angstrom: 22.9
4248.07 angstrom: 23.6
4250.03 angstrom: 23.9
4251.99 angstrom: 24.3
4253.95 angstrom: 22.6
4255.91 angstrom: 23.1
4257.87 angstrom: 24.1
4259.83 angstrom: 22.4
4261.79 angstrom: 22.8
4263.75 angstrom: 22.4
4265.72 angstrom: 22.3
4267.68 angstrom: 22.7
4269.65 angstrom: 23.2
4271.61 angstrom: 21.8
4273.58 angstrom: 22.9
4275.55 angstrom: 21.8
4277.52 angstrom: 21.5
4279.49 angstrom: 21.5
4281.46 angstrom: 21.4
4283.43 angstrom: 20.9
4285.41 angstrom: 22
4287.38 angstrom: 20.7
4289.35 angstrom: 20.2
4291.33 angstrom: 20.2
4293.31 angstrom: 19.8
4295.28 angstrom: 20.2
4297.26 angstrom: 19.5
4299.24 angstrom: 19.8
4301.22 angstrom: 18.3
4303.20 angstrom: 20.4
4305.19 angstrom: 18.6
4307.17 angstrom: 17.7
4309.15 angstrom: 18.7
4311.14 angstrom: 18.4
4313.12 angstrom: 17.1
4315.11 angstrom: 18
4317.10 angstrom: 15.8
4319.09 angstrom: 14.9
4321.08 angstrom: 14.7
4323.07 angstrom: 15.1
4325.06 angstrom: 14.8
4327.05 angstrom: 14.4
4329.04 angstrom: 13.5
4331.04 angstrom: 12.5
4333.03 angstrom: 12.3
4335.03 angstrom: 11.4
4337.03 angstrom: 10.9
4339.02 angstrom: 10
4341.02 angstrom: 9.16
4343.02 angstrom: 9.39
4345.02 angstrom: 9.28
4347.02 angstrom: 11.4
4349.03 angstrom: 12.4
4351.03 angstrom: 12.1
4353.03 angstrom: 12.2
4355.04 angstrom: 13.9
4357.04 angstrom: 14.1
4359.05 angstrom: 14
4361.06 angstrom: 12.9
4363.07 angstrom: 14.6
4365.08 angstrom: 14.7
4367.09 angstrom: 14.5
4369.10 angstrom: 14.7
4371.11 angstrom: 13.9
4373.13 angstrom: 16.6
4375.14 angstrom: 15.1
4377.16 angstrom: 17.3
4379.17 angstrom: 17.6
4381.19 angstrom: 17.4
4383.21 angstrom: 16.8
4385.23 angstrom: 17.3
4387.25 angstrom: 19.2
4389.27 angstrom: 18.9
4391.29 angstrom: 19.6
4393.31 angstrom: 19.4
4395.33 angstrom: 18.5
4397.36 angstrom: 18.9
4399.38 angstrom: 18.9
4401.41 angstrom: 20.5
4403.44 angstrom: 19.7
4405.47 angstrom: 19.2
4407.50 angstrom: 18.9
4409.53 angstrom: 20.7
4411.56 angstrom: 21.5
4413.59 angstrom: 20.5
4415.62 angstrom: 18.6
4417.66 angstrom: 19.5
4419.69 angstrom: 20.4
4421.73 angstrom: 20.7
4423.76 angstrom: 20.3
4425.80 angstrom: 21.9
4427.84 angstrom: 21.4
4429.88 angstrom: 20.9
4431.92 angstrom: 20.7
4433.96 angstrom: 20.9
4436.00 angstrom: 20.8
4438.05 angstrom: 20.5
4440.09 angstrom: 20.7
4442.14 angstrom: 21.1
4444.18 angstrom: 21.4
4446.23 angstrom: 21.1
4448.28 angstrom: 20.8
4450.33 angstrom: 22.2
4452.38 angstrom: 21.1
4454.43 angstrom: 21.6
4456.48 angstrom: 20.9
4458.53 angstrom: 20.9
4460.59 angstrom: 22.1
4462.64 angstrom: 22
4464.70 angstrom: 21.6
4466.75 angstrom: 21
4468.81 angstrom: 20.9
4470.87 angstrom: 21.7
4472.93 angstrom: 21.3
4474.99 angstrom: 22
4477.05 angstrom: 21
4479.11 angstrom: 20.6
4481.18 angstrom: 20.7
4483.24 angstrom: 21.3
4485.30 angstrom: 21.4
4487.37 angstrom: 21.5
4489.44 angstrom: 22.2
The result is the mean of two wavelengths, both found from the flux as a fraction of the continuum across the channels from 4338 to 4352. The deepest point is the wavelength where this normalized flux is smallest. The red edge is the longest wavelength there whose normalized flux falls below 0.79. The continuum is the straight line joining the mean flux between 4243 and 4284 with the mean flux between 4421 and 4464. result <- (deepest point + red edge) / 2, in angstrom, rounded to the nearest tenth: 4346.0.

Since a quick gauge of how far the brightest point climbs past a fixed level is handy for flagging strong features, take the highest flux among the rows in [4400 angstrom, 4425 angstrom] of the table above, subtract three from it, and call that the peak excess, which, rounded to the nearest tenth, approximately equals 18.5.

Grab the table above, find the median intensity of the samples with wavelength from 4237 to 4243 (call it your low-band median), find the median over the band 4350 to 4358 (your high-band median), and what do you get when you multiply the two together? 318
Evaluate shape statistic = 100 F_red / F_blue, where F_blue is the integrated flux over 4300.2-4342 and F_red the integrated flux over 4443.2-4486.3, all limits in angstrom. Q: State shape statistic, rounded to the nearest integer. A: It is 146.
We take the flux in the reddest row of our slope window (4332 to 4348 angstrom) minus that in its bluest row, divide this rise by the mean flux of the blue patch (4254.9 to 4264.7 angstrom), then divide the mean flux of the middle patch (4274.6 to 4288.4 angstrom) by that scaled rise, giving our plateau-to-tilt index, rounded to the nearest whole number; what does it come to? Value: -546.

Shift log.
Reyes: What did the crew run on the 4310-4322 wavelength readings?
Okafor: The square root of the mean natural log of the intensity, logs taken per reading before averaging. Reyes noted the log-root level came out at 1.67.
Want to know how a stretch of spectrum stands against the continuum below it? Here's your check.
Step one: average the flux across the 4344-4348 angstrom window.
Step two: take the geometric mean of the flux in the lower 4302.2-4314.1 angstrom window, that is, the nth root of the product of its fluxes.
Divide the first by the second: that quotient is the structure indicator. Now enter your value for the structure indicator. 0.56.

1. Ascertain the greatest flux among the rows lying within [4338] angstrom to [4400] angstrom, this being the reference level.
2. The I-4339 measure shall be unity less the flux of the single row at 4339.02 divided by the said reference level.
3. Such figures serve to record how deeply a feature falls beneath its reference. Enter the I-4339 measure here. 0.49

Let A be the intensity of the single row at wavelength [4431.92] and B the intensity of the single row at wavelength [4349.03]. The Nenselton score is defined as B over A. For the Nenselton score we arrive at 0.60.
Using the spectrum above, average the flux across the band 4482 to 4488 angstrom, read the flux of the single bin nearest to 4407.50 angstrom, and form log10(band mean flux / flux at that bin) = 0.054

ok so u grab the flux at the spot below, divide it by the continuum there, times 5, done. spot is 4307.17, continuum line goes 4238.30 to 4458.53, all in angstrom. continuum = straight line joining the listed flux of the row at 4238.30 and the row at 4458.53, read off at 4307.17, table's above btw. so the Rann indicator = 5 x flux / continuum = 3.7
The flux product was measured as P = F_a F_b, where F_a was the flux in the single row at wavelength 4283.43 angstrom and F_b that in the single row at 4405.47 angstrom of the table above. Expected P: 401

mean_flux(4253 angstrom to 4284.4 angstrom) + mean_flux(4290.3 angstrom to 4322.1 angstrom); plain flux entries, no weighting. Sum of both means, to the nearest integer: 41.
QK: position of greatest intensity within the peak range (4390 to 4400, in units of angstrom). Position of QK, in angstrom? 4391.29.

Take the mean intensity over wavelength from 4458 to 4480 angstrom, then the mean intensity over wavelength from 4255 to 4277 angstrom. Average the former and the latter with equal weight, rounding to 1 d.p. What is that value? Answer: 22.0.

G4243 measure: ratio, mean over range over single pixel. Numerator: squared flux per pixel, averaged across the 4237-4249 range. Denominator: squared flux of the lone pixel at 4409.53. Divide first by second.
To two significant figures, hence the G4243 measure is 1.3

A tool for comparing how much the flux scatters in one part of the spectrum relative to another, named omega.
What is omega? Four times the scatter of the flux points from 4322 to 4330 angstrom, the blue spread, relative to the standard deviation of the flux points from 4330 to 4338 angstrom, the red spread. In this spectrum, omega 3.7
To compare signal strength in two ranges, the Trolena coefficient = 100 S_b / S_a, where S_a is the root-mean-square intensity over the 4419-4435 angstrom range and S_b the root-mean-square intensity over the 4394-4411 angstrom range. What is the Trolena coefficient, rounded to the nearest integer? 93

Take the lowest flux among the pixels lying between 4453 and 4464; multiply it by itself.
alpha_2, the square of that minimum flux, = 437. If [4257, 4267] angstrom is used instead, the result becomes 497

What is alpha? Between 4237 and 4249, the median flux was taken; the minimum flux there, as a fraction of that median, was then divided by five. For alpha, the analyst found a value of 0.194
